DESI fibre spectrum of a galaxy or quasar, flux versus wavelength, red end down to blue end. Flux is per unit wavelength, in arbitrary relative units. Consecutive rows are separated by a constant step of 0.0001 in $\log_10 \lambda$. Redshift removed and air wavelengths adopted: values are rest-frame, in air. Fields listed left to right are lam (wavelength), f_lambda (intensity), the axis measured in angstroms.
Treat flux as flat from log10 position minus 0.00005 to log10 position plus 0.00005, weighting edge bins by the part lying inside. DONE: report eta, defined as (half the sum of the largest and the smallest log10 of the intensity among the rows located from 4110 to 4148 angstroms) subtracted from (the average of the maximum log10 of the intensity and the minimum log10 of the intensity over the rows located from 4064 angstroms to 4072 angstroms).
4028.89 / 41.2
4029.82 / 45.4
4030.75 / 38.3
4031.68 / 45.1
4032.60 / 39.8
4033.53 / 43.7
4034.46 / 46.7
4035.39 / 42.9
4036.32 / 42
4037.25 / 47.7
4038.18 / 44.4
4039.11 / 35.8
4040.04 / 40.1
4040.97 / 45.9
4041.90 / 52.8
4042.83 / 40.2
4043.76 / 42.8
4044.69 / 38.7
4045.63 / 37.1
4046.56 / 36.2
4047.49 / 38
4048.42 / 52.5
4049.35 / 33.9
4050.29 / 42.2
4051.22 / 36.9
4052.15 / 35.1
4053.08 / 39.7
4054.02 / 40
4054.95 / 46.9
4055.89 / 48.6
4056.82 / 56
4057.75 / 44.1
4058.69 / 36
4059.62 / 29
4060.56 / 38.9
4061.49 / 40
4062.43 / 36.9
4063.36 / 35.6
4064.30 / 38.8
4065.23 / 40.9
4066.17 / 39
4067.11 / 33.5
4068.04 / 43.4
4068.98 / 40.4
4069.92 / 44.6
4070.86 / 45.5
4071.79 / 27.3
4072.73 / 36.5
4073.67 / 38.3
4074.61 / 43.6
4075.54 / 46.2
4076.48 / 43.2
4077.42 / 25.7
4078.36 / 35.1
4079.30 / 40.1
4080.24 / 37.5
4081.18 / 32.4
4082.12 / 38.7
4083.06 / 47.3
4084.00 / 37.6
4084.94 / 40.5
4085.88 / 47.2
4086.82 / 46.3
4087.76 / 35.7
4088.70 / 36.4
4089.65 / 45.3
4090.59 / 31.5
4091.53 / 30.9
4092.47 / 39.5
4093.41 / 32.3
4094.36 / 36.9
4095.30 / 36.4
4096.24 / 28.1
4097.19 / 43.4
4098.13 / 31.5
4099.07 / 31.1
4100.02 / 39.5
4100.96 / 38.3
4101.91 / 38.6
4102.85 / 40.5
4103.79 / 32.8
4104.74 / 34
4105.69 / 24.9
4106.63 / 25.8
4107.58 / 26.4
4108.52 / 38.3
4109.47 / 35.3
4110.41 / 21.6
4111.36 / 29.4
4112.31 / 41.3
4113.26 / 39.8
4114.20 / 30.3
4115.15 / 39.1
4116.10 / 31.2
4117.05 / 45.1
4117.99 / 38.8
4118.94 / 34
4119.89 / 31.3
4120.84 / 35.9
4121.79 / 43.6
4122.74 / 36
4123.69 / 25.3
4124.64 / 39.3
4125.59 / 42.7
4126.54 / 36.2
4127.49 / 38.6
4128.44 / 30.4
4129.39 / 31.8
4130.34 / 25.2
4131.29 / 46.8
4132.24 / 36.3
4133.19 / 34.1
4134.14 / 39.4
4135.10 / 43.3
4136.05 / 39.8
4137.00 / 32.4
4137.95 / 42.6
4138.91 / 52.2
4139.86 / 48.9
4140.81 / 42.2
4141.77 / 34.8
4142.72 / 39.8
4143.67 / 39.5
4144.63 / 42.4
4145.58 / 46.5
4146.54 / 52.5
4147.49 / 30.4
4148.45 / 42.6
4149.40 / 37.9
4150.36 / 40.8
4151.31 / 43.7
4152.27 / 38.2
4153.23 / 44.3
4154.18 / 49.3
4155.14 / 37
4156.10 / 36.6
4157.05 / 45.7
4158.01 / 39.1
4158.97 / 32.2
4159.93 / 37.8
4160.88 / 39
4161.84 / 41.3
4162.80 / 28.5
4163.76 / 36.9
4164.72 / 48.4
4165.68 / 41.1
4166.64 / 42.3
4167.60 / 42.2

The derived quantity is 0.02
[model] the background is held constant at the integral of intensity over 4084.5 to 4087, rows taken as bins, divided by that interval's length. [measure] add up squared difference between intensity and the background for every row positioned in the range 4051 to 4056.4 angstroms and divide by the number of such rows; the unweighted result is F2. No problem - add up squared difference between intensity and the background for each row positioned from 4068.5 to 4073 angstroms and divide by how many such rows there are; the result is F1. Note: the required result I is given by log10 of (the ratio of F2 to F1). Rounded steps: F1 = 76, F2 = 36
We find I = -0.3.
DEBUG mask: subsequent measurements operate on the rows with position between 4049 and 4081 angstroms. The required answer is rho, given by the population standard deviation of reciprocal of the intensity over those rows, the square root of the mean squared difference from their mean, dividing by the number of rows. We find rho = 0.0043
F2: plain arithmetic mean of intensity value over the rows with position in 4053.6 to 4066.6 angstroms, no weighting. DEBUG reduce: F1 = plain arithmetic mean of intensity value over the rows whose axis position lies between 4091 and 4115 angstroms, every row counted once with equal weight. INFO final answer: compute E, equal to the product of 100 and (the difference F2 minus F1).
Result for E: 689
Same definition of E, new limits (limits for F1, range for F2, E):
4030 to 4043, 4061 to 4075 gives -429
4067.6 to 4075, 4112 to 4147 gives -132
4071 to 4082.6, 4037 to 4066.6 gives 391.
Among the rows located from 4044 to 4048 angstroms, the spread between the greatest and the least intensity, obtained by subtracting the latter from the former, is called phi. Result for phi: 2.5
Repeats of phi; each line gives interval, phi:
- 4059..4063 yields 11.0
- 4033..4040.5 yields 11.9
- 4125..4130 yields 12.3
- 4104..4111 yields 16.7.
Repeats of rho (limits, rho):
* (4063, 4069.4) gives 0.0021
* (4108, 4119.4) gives 0.0062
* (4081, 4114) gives 0.0057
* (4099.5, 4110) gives 0.0056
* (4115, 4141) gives 0.0050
